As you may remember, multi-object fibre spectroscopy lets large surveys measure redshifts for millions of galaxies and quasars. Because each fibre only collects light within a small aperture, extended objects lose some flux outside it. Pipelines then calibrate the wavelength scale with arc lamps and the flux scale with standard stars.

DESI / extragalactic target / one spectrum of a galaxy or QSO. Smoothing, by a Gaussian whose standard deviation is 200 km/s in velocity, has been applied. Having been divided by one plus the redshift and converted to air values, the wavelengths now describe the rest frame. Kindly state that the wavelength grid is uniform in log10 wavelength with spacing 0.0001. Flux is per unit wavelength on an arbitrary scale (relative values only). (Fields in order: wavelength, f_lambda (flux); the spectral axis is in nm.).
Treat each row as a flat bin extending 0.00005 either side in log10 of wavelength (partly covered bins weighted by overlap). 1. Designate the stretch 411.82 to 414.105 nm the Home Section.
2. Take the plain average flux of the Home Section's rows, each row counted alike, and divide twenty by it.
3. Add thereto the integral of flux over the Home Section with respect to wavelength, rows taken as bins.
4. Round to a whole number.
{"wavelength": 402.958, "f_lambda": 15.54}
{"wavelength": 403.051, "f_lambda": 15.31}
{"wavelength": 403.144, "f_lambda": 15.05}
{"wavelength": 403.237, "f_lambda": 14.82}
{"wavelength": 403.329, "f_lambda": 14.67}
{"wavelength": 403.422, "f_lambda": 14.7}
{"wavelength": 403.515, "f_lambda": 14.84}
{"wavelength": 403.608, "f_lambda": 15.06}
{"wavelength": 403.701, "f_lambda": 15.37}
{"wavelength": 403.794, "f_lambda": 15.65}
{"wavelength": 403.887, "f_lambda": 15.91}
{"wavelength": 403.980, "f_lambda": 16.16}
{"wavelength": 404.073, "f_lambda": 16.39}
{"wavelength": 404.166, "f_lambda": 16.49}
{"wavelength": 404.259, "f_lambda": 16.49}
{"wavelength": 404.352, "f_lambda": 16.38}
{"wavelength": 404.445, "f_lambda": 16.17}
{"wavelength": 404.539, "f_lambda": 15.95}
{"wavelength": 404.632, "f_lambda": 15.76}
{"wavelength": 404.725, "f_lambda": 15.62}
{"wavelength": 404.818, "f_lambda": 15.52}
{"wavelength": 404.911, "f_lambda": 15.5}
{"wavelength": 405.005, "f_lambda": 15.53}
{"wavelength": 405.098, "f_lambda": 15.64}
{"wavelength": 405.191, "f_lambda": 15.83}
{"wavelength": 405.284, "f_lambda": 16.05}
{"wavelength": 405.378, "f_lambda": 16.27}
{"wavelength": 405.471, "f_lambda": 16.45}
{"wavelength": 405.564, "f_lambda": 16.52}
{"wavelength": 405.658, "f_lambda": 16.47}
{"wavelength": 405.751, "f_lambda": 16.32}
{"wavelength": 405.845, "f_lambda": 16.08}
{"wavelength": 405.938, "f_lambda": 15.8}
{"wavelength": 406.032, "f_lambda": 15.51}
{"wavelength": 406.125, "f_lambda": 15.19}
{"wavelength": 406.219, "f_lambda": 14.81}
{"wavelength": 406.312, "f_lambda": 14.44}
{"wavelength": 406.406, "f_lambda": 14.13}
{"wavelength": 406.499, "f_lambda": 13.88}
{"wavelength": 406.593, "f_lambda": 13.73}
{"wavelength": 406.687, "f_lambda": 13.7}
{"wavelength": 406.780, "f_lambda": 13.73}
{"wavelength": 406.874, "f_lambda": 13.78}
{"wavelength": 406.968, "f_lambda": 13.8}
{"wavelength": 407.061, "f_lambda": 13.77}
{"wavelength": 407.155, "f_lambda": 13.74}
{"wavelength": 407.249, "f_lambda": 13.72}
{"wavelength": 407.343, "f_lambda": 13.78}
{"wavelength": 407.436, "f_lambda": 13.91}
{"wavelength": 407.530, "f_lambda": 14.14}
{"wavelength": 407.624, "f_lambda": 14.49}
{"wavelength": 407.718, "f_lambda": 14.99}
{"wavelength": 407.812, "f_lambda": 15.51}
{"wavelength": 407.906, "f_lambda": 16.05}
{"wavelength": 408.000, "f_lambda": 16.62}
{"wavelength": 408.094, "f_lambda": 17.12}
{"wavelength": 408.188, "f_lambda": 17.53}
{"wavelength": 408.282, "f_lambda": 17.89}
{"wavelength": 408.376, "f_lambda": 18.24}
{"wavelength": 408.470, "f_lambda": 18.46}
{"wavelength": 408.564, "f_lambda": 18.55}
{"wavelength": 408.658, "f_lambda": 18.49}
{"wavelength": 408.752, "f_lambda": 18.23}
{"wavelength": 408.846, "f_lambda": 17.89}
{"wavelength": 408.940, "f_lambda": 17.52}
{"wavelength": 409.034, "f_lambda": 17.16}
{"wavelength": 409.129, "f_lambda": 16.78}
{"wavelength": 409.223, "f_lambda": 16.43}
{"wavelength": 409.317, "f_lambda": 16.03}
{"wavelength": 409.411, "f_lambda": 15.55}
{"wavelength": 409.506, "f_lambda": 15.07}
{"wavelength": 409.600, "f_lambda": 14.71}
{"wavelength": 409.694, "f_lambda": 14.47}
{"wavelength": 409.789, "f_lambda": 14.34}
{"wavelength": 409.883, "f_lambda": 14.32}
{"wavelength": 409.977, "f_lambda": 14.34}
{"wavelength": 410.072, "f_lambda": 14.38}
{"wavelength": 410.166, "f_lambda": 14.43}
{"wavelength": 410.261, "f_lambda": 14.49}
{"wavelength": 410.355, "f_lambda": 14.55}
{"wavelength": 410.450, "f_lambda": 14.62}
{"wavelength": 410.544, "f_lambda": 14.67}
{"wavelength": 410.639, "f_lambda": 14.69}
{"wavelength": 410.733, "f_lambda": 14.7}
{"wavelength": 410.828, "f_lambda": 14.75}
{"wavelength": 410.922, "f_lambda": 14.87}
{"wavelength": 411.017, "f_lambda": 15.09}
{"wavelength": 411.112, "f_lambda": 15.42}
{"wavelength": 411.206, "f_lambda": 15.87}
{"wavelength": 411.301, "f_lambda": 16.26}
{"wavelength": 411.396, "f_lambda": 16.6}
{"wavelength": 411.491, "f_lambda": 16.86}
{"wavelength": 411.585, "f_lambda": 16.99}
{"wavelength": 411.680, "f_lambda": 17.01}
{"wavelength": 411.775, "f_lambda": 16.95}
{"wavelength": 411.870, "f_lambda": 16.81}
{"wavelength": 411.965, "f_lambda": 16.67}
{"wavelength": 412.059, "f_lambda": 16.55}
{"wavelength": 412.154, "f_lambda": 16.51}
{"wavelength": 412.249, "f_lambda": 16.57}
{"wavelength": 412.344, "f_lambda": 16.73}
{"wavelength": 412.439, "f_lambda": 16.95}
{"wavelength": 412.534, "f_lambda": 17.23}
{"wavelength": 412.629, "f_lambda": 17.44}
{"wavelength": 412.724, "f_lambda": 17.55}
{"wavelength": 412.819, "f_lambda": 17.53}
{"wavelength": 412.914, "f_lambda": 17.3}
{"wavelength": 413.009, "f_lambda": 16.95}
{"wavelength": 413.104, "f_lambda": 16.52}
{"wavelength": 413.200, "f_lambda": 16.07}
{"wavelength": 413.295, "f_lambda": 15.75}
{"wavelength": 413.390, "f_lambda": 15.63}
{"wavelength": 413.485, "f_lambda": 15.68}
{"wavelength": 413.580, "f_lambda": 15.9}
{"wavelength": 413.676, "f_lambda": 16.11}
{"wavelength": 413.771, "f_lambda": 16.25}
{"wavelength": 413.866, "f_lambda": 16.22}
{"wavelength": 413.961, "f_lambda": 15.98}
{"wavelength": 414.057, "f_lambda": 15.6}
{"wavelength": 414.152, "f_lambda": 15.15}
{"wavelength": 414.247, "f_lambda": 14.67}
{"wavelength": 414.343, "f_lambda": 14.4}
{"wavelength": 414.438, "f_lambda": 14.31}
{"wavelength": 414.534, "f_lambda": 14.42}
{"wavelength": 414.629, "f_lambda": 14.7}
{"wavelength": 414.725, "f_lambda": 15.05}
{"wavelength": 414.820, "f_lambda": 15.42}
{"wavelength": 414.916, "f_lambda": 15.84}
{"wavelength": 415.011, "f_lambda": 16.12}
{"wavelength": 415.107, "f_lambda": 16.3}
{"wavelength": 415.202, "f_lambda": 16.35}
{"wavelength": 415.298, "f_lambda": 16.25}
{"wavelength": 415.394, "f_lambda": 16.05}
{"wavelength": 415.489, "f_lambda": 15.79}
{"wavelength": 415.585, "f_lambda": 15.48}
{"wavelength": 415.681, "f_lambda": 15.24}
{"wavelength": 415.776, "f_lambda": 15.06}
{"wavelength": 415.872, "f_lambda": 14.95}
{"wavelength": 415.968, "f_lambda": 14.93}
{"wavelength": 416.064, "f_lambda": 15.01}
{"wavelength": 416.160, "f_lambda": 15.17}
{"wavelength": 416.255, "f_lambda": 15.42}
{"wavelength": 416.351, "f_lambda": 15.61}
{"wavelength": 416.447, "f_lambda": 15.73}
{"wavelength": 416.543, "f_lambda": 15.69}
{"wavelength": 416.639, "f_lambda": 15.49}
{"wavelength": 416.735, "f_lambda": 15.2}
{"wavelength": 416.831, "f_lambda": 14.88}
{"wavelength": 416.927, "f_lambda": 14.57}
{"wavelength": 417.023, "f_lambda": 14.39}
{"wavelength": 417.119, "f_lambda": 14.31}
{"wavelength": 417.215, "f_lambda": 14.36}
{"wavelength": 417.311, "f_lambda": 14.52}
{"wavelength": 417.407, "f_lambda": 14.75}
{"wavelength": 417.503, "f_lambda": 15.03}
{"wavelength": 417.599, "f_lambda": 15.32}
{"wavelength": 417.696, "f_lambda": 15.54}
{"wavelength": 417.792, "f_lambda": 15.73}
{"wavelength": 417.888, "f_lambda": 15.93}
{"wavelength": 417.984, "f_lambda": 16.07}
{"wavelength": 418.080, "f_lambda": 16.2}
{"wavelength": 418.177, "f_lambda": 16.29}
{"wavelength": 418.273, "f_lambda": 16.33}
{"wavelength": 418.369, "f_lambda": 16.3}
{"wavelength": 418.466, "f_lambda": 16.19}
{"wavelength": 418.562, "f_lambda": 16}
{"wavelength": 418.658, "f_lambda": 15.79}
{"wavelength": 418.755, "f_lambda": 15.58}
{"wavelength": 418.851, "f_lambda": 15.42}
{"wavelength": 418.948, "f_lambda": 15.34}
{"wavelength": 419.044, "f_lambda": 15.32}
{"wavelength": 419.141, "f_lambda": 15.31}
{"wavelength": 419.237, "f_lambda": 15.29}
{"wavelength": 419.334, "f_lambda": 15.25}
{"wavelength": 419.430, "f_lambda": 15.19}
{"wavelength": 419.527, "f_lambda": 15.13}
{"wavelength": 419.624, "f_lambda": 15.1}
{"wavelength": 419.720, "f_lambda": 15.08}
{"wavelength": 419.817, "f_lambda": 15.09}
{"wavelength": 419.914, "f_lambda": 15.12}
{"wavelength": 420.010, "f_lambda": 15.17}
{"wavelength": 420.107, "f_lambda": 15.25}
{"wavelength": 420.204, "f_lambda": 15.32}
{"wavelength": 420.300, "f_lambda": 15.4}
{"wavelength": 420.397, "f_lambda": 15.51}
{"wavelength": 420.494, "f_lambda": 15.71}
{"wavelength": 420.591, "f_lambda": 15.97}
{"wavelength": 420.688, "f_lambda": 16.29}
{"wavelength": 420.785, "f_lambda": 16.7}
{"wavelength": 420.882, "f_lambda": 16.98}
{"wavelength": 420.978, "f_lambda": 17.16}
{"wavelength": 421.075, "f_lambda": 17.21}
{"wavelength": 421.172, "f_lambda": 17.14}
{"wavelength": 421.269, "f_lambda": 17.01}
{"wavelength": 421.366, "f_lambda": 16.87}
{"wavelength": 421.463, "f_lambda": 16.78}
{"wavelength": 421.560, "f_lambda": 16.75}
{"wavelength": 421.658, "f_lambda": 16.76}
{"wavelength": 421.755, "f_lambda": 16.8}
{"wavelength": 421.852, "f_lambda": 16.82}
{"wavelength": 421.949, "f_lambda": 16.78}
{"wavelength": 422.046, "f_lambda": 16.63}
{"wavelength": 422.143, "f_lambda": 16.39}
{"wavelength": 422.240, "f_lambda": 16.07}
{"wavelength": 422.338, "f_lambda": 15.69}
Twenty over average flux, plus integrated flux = 39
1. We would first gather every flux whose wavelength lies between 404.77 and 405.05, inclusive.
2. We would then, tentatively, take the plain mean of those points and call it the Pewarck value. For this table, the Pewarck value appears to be 15.5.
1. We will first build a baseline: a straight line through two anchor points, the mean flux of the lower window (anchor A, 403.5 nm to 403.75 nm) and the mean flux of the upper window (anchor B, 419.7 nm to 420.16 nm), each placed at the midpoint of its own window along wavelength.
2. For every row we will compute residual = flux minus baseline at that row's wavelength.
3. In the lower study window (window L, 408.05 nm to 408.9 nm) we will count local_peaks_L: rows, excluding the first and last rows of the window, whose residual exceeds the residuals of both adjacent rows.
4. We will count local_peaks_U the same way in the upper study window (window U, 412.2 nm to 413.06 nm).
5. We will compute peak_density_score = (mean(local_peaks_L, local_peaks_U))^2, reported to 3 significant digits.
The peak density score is 1.00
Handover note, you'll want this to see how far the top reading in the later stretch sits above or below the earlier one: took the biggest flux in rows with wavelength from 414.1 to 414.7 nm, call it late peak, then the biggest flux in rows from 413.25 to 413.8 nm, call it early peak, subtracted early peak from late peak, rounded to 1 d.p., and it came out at -1.1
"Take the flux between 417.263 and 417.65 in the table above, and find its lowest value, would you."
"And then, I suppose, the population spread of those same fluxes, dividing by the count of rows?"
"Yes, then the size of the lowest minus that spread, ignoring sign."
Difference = 14.2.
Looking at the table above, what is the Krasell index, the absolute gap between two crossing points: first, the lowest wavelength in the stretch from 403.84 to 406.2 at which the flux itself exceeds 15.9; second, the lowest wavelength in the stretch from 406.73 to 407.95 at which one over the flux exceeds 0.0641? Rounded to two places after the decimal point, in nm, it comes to 2.89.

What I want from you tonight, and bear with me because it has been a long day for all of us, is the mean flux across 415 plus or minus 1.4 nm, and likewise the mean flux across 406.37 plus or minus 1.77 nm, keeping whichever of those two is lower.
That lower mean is 15.1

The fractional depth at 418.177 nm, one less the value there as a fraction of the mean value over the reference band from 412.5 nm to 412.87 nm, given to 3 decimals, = 0.066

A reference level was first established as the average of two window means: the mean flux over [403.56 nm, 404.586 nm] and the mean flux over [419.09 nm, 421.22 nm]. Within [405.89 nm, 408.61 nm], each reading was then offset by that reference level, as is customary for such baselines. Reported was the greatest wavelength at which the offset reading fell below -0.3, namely 407.812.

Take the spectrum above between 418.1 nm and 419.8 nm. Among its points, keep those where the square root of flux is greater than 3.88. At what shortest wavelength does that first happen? 418.177 nm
